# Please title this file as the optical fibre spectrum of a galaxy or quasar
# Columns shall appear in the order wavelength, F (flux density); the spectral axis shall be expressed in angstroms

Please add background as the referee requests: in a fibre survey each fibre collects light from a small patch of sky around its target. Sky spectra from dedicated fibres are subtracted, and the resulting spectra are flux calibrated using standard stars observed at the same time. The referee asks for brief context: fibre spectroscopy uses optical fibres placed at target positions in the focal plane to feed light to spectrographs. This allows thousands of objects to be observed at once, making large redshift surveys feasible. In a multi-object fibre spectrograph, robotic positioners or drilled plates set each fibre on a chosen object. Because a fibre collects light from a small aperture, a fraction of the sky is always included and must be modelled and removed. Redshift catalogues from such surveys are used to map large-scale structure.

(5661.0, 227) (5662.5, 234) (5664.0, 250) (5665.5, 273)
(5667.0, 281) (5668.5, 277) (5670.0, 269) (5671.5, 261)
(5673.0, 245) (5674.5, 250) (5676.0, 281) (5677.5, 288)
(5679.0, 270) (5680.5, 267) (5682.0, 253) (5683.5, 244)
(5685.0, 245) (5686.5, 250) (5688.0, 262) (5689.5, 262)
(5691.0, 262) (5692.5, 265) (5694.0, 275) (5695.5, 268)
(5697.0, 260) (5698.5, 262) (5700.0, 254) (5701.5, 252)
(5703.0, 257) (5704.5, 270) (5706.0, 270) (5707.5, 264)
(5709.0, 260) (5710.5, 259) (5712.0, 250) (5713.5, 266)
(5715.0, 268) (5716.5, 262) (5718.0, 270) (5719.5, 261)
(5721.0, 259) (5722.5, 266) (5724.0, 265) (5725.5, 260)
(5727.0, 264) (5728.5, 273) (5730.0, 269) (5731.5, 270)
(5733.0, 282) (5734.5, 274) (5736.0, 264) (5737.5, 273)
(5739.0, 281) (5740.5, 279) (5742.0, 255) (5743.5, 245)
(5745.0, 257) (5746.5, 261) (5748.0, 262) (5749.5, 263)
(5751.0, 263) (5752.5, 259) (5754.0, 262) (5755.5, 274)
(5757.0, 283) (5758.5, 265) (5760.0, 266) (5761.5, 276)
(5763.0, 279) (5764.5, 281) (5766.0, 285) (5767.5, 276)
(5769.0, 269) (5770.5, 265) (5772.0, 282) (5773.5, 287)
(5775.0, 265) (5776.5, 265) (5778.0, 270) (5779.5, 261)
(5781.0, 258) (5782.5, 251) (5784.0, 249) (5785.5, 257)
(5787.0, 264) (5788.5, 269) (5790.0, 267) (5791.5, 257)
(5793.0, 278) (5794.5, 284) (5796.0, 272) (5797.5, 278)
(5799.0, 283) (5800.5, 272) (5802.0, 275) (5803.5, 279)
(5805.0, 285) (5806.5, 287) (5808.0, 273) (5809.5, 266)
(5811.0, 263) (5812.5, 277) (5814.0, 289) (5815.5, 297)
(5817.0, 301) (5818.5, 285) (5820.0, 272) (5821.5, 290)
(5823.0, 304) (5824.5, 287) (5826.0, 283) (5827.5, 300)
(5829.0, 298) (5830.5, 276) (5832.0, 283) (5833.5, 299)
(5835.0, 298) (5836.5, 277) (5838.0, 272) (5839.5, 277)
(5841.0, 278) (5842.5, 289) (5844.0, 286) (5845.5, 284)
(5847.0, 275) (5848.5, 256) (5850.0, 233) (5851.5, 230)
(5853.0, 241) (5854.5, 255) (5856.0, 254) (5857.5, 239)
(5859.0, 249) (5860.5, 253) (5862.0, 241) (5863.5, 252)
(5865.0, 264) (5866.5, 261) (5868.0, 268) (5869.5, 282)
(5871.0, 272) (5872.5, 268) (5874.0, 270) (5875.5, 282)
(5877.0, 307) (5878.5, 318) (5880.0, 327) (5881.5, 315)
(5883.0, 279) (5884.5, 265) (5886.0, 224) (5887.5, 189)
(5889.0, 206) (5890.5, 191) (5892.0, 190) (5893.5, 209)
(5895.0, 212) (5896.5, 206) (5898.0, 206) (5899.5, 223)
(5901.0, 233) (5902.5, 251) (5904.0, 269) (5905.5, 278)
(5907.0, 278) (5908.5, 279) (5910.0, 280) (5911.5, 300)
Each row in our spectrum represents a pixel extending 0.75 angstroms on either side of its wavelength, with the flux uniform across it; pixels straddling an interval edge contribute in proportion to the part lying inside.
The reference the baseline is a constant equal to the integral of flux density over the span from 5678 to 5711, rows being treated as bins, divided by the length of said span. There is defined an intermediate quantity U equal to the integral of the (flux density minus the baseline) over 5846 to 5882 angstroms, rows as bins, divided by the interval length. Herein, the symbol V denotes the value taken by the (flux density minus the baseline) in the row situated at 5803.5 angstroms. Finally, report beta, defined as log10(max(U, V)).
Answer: 1.26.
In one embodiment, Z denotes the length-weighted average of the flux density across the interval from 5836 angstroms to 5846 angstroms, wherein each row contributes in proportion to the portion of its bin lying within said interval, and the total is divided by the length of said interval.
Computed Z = 280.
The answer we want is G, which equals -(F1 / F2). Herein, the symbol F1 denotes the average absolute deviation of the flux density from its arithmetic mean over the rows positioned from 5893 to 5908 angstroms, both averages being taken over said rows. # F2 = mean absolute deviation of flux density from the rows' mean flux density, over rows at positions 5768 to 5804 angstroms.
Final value -3.1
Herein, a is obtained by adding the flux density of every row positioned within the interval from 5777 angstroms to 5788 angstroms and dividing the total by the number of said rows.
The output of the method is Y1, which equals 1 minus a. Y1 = -258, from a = 259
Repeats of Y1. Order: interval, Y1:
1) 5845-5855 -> -252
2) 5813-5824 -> -290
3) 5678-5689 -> -255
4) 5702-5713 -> -260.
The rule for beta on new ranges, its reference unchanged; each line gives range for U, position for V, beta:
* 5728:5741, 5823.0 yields 1.64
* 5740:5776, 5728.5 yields 1.09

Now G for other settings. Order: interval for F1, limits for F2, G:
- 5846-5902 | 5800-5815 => -4.2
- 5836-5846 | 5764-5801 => -0.6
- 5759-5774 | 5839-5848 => -1.3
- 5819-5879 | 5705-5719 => -3.5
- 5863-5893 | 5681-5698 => -4.1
